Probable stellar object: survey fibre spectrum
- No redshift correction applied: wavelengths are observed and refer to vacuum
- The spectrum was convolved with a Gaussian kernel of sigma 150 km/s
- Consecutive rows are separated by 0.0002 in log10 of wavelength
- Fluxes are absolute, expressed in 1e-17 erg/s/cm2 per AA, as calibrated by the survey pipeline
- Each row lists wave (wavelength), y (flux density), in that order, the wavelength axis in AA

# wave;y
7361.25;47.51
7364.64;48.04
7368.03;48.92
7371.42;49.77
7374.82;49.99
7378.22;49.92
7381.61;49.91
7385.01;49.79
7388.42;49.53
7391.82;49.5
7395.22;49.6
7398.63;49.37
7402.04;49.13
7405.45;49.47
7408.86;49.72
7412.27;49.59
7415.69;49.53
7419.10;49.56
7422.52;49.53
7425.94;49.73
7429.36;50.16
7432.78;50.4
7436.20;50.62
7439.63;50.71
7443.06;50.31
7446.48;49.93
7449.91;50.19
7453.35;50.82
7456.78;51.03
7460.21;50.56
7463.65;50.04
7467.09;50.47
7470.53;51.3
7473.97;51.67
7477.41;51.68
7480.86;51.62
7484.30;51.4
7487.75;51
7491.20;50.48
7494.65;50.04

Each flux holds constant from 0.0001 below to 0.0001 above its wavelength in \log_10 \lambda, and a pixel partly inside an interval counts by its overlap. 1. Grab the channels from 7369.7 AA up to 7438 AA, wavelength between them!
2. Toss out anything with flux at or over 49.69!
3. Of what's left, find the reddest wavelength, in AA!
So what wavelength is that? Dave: 7422.52 AA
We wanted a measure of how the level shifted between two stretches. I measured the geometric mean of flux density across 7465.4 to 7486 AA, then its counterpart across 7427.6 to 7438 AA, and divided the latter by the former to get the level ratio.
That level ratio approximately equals 0.981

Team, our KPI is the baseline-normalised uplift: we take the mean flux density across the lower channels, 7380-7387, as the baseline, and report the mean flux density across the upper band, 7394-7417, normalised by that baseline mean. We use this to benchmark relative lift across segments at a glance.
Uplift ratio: 0.99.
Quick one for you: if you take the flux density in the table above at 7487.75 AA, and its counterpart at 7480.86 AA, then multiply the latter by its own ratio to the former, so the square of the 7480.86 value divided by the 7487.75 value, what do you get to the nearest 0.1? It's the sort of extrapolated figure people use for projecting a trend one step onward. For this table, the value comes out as 52.2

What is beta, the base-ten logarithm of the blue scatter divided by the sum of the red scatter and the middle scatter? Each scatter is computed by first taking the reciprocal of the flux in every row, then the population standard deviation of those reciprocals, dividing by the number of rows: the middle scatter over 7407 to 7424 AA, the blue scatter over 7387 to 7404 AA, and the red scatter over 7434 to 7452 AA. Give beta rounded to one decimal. -0.3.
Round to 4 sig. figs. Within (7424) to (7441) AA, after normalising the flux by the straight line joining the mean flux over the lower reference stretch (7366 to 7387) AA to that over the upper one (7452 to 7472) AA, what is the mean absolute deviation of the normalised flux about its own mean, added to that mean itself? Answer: 1.004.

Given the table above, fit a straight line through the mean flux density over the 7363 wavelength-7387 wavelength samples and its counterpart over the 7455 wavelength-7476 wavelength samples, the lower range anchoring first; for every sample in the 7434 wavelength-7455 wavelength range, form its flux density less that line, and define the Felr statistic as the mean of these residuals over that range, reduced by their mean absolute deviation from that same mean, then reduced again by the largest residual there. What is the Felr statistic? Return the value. -0.67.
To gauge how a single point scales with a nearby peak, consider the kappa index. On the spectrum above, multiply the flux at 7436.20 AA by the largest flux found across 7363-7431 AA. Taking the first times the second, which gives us 2539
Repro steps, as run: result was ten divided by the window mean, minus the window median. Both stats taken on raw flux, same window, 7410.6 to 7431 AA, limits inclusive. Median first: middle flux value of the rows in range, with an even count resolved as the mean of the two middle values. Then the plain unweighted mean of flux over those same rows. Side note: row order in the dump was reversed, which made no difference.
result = -49.4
